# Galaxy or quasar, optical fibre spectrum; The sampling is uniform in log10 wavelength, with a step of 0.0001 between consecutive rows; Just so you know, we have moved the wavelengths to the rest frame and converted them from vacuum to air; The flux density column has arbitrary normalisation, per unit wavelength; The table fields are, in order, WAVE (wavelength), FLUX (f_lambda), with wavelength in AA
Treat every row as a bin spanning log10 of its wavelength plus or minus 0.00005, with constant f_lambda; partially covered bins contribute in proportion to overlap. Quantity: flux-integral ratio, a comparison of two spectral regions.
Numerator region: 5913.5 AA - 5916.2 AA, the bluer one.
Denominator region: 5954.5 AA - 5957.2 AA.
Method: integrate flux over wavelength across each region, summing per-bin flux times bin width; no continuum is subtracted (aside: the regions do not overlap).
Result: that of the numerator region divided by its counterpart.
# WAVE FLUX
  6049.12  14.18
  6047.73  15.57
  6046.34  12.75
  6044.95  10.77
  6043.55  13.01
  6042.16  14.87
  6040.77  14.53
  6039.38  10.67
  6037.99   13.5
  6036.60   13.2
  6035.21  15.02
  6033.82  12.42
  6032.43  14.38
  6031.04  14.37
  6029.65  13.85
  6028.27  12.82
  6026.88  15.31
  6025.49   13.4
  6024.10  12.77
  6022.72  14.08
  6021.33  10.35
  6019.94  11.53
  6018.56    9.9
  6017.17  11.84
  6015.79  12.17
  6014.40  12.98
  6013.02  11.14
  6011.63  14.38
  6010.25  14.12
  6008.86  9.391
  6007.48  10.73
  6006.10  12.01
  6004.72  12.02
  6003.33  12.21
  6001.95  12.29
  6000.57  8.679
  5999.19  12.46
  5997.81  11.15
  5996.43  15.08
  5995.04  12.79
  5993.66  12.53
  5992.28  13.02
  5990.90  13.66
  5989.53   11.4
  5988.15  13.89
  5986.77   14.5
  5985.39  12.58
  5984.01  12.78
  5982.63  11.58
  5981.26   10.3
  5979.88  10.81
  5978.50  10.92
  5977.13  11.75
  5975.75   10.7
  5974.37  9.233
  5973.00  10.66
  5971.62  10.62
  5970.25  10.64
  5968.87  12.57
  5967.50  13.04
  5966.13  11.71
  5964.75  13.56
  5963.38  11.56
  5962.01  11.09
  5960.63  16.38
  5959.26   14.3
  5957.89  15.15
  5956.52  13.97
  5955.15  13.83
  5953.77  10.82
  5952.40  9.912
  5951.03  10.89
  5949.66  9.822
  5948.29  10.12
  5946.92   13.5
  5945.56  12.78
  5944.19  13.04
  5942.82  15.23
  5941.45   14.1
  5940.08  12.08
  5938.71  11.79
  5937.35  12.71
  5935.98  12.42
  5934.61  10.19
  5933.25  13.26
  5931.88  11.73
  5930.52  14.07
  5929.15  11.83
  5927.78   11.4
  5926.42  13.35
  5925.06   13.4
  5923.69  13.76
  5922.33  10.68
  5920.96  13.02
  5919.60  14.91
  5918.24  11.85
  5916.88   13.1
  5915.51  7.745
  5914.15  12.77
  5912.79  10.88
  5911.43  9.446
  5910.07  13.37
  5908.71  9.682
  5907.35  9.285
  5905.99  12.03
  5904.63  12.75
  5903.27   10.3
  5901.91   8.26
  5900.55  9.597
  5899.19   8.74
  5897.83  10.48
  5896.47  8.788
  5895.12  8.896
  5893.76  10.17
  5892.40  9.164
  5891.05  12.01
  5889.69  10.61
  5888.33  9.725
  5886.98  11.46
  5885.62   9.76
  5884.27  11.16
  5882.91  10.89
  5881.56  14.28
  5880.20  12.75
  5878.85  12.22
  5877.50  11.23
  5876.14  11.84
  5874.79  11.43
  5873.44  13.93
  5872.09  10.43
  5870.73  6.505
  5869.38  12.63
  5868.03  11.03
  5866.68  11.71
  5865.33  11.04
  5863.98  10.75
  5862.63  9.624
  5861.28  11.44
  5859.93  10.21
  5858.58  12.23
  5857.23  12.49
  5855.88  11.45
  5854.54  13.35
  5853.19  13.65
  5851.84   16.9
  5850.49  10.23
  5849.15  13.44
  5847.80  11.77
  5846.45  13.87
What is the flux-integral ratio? 0.73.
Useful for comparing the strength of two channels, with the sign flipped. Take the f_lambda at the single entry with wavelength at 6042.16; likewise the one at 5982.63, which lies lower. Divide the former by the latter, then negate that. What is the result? -1.28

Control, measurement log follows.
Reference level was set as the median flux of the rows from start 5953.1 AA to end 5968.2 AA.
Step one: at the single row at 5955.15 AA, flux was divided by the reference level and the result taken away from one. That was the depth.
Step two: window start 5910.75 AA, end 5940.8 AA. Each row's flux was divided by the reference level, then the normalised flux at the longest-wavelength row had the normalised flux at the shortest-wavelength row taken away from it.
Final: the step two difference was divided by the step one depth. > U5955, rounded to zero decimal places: -10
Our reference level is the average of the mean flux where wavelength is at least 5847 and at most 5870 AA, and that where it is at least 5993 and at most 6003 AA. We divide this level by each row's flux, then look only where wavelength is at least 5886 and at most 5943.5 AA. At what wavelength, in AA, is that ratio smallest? 5942.82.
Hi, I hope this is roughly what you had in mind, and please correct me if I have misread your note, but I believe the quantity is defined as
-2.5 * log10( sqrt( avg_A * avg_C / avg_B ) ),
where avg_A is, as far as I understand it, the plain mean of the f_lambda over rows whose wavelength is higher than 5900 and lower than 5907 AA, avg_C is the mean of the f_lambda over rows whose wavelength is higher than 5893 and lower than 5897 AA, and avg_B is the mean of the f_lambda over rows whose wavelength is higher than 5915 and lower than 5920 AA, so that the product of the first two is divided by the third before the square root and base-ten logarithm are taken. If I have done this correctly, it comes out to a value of -1.15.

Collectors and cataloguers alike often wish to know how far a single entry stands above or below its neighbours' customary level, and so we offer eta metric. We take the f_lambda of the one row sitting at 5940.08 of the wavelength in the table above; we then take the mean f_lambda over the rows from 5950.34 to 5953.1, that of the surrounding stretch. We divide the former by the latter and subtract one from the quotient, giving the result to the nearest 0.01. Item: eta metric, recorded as 0.16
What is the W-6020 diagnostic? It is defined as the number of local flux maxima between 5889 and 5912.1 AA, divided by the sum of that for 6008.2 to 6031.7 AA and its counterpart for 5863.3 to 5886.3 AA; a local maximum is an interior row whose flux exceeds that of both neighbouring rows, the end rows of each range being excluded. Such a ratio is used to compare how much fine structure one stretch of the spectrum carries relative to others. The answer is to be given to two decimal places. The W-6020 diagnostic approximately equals 0.55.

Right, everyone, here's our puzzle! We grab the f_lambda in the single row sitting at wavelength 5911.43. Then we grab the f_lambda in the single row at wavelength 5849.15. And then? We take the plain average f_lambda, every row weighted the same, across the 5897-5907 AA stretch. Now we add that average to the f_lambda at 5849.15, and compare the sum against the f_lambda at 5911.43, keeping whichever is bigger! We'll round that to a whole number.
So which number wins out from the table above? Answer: 24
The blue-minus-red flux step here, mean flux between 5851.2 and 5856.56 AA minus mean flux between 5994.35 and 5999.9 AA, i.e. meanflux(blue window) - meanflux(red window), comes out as 1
